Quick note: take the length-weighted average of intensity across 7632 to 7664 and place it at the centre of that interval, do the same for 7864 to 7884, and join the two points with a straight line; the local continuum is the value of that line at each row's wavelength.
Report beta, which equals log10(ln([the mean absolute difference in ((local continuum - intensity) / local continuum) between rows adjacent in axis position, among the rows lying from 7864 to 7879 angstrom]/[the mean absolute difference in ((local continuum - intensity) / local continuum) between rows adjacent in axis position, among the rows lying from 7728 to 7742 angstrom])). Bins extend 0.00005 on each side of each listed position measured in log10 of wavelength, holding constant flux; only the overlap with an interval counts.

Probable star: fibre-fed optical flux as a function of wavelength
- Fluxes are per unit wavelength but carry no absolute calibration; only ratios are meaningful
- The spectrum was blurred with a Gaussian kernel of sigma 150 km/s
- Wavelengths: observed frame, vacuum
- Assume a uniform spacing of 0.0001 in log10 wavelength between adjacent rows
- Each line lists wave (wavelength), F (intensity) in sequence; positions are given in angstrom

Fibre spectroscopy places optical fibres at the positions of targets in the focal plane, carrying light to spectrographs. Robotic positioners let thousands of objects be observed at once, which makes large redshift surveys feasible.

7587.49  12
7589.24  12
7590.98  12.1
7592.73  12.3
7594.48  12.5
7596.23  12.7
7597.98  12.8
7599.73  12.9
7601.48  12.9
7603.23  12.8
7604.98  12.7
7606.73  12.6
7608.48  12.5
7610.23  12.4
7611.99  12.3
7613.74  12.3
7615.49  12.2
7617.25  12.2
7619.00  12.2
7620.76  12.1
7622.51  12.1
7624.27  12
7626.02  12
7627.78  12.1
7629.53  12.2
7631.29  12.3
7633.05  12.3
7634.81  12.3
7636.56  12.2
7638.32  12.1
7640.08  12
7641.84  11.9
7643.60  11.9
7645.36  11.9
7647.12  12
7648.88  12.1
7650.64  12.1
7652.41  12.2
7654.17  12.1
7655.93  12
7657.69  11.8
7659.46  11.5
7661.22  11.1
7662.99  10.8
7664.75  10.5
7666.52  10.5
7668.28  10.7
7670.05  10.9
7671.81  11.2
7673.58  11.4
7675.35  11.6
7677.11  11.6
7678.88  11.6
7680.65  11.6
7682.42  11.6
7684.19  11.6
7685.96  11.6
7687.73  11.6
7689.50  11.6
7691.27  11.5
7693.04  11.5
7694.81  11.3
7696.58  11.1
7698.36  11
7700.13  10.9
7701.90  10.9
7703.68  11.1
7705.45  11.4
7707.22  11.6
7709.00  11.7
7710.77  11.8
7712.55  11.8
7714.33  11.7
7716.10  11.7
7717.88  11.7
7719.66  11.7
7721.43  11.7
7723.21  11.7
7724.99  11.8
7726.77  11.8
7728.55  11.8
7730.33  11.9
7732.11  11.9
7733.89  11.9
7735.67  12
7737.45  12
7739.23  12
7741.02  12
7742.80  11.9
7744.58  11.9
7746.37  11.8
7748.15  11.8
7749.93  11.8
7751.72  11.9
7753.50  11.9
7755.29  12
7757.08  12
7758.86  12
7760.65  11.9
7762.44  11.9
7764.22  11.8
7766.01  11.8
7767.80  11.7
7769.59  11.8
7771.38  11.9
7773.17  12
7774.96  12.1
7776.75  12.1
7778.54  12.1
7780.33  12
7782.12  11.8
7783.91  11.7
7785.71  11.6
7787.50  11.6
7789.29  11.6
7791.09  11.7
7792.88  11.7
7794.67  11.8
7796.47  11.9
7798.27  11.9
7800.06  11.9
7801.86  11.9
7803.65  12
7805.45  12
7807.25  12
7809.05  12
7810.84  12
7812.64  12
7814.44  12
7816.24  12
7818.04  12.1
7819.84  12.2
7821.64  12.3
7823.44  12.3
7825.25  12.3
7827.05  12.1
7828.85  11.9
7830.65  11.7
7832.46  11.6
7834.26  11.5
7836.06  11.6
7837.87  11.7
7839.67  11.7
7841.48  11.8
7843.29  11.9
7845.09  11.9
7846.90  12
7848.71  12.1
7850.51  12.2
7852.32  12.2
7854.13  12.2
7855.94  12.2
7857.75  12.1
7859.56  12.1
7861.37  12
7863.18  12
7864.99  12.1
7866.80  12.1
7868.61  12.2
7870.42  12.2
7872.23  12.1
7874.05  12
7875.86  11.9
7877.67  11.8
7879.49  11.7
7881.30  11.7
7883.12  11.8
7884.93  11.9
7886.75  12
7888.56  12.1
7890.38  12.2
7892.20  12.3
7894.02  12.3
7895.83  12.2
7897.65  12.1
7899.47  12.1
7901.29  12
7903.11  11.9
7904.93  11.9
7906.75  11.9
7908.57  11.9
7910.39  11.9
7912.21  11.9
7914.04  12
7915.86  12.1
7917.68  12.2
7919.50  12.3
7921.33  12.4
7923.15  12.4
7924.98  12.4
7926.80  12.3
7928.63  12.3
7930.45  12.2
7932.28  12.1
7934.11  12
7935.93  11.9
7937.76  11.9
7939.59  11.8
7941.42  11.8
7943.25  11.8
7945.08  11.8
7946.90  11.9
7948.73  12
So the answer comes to 0.0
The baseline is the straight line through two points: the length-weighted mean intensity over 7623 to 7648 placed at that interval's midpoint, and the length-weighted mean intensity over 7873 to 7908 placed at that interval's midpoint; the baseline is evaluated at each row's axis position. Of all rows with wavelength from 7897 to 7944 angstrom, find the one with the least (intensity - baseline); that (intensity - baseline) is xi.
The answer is -0.2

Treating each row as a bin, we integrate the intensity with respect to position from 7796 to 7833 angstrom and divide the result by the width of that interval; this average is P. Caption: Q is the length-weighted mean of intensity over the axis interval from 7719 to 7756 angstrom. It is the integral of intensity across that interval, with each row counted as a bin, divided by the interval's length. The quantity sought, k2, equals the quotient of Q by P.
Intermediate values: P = 12.0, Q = 11.9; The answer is 0.99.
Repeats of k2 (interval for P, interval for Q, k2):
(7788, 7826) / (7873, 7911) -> 1.00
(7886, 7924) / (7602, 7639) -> 1.02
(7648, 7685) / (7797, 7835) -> 1.05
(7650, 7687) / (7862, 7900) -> 1.05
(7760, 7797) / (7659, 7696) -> 0.95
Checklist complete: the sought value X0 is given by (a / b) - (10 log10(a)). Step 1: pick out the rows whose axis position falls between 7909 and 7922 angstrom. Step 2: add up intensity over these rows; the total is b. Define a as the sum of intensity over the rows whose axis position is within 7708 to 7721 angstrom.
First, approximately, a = 82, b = 84.8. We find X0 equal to -18.2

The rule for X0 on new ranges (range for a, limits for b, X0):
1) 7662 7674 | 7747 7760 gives -17.9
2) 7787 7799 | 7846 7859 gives -18.2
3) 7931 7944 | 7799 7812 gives -18.2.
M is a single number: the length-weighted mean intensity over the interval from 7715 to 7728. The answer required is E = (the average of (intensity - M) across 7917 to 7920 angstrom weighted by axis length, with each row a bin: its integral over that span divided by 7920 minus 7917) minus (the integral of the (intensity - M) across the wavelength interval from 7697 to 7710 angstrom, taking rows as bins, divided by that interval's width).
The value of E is 1.02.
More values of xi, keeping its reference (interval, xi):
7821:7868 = -0.5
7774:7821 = -0.4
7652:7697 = -1.6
